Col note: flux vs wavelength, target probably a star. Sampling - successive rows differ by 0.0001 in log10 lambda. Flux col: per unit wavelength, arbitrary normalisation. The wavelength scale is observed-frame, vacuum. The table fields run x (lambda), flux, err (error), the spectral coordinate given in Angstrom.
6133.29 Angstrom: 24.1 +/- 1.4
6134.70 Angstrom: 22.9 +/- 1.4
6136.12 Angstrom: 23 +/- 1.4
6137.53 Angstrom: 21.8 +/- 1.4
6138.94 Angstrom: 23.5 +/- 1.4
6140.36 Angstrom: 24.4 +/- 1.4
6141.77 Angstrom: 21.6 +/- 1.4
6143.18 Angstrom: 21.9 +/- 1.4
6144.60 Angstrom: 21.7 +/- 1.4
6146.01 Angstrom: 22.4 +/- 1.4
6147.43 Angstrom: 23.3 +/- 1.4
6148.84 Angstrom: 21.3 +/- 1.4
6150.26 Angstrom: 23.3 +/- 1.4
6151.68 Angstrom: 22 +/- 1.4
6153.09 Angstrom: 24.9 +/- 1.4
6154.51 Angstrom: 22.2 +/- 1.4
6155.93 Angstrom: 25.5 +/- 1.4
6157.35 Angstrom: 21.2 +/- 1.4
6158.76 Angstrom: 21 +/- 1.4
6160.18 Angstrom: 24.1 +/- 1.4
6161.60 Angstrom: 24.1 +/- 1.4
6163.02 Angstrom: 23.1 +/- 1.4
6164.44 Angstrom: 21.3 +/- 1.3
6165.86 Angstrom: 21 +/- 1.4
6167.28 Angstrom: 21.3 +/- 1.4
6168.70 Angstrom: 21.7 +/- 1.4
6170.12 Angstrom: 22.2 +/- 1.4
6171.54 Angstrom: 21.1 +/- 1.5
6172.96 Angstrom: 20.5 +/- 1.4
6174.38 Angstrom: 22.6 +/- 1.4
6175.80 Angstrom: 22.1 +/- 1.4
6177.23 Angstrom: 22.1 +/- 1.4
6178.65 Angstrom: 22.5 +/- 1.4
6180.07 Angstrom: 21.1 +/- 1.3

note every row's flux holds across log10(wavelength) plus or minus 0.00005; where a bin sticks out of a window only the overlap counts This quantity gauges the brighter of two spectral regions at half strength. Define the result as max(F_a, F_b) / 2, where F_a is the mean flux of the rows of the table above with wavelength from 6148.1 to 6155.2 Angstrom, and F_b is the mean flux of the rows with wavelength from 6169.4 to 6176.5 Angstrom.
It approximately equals 11.4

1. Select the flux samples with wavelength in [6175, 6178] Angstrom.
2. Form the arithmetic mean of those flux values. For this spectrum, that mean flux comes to 22.1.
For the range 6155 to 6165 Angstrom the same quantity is 22.9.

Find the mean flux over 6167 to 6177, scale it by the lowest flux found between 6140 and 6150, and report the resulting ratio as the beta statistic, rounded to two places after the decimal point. 1.02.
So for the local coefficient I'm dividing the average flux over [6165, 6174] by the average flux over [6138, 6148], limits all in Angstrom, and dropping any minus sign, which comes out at 0.94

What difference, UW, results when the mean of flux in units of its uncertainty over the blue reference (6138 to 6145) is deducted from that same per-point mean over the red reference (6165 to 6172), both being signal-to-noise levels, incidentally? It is -1.0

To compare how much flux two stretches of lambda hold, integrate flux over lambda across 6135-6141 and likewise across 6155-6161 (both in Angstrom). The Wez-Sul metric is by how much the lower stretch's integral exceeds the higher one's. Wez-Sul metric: 1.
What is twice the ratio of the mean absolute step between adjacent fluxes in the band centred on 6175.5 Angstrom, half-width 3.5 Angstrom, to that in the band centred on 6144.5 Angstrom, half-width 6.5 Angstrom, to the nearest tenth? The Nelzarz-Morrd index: 1.2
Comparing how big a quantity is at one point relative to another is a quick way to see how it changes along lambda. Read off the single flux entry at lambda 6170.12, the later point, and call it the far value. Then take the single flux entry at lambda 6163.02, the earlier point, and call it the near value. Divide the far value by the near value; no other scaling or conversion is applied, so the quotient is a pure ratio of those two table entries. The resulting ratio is 0.96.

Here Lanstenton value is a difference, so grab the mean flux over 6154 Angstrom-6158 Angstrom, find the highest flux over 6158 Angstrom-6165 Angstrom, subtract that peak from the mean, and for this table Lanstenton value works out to -1.1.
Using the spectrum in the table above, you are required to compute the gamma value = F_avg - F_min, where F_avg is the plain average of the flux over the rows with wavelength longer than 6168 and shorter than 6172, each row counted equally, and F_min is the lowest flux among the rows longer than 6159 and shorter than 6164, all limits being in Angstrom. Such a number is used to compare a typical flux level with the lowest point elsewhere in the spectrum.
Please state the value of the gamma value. -1.4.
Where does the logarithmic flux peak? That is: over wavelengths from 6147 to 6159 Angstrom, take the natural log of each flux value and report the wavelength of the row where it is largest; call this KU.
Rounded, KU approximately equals 6155.93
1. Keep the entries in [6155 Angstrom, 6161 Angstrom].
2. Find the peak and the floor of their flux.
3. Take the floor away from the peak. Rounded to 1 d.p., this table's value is 4.5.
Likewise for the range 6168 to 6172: 1.1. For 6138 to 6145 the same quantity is 2.8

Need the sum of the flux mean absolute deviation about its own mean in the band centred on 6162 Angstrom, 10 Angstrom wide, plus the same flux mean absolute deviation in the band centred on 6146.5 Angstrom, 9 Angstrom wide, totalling 2.0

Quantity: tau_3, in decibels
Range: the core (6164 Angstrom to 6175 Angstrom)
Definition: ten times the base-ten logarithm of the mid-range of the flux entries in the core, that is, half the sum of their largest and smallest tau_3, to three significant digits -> 13.3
